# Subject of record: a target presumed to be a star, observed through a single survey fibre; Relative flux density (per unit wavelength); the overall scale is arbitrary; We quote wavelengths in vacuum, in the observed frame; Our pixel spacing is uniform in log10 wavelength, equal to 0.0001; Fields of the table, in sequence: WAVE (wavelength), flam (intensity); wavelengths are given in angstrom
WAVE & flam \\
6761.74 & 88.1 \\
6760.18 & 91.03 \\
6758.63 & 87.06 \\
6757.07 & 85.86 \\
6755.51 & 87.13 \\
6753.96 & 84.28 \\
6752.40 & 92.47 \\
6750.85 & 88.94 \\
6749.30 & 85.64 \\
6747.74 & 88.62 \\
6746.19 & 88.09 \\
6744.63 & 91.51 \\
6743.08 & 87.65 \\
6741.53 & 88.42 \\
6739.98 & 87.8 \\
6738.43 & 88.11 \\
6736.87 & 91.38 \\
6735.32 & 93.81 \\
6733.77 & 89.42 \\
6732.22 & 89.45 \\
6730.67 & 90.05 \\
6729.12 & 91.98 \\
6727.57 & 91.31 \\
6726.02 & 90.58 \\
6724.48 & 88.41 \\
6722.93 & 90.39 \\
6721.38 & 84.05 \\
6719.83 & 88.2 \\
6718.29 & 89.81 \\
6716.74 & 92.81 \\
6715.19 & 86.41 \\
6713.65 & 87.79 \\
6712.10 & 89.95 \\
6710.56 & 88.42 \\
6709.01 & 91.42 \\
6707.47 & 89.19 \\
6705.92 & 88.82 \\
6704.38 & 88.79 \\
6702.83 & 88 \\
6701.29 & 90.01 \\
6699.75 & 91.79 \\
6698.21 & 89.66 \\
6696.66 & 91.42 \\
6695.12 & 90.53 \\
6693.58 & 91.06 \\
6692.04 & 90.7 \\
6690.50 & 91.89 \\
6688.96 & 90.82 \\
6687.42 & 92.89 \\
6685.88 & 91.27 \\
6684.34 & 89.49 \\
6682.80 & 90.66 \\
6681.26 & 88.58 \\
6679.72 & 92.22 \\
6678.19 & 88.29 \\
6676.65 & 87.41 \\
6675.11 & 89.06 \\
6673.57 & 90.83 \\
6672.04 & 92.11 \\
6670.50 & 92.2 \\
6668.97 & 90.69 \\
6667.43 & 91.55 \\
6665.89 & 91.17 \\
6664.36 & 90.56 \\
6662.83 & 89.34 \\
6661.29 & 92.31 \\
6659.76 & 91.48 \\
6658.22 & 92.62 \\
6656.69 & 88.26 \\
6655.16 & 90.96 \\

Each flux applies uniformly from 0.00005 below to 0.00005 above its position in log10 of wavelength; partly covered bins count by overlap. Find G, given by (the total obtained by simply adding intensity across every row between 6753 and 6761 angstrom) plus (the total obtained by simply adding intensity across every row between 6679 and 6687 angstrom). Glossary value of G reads 888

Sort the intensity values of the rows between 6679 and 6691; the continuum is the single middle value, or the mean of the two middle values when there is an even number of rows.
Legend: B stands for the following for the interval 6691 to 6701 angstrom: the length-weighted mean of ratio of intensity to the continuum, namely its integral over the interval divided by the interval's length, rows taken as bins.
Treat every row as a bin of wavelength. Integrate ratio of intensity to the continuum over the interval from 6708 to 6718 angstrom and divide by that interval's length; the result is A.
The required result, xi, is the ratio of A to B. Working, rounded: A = 0.983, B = 1.00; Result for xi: 0.98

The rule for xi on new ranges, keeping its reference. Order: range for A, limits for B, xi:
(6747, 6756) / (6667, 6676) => 0.97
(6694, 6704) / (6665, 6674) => 0.99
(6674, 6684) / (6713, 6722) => 1.01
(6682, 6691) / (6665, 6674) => 1.00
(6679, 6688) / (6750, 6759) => 1.04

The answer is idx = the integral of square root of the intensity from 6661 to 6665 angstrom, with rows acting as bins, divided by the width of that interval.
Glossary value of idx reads 9.51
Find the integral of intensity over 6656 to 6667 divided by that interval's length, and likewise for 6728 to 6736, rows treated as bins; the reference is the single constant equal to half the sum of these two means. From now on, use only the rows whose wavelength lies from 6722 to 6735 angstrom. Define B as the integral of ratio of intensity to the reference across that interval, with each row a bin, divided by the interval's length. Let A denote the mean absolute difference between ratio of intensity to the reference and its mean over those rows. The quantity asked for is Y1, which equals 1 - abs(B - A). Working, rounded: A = 0.010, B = 0.99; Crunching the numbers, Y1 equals 0.016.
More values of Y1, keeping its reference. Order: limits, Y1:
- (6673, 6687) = 0.027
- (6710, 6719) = 0.037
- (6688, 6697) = 0.001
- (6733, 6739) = 0.023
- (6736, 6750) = 0.039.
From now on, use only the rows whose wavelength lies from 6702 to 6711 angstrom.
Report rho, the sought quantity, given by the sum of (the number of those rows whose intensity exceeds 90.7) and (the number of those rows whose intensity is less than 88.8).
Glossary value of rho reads 4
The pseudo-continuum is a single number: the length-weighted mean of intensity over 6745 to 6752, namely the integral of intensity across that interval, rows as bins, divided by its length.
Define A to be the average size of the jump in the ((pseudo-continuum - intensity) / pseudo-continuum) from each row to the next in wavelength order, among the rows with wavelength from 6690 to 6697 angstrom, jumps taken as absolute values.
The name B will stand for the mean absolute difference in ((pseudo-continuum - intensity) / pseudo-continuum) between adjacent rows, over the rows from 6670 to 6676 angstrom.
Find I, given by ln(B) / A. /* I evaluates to -527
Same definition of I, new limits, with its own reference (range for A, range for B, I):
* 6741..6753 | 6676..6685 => -122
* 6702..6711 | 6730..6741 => -266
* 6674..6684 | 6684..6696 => -155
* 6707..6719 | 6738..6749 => -126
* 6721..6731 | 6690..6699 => -174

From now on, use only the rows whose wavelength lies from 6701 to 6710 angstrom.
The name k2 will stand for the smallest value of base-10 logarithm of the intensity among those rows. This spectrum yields 1.94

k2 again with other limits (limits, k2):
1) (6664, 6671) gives 1.96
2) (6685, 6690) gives 1.96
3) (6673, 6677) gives 1.94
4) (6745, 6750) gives 1.93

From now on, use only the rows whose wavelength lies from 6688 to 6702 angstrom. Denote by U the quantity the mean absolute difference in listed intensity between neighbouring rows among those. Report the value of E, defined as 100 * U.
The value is 121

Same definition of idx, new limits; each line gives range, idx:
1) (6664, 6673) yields 9.56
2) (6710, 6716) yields 9.39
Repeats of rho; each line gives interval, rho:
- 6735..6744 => 6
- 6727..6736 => 3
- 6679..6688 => 4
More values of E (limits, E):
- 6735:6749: 190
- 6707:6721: 266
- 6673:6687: 211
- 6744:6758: 326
